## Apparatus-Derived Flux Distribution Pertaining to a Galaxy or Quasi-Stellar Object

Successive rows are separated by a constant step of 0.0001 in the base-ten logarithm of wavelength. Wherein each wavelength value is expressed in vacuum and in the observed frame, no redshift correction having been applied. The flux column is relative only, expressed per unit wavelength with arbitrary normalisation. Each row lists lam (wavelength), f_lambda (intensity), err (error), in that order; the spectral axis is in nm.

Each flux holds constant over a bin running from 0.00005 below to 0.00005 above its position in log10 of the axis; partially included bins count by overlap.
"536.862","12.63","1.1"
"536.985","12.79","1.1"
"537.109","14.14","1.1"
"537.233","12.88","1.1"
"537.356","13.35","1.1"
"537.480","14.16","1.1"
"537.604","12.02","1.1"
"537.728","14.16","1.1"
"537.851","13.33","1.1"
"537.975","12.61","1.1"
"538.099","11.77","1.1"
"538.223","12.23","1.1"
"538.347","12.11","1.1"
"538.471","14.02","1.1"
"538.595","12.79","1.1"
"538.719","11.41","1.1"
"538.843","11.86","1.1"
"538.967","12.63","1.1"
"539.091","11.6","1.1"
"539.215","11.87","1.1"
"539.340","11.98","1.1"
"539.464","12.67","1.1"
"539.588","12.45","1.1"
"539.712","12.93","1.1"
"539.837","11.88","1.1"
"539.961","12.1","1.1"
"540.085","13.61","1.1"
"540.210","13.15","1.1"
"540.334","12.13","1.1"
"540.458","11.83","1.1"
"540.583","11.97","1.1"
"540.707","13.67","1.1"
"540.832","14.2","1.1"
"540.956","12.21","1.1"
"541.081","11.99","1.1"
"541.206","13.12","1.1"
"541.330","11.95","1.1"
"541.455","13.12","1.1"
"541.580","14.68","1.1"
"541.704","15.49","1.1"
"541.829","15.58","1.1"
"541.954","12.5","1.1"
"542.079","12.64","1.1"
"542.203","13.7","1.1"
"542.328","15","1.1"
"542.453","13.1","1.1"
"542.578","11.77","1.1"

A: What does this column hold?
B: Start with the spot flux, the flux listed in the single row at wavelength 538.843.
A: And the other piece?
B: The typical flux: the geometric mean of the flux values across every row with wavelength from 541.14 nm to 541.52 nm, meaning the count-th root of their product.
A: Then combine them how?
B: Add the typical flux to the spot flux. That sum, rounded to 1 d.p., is 24.6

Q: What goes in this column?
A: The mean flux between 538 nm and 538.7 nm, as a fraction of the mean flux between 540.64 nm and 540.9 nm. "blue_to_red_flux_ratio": 0.90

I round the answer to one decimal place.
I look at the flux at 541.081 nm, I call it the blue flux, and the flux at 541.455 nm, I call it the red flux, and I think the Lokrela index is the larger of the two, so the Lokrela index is 13.1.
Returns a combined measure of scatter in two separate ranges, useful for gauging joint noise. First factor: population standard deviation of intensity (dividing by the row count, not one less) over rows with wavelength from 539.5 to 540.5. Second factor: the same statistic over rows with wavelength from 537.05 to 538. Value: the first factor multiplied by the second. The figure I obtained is 0.46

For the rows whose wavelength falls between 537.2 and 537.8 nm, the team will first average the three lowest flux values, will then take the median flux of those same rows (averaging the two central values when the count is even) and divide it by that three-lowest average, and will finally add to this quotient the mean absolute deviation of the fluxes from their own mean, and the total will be 1.74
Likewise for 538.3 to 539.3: 1.68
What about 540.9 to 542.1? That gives 2.22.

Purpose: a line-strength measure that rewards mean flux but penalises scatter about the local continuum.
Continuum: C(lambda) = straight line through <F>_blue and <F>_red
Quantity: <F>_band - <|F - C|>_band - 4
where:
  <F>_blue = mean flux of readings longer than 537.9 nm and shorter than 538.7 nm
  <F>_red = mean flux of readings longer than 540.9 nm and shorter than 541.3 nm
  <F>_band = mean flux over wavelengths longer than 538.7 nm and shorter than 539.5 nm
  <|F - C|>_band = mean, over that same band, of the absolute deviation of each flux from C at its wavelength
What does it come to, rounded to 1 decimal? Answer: 7.4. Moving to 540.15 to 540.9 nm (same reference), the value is 8.0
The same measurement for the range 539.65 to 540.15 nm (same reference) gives 8.0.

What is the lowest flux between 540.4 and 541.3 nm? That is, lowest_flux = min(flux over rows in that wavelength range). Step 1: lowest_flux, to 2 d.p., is 11.83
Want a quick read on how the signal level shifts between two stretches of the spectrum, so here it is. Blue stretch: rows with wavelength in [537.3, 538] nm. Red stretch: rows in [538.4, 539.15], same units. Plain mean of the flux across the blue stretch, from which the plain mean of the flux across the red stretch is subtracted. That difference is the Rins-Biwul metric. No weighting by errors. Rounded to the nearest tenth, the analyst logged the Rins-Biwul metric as 0.9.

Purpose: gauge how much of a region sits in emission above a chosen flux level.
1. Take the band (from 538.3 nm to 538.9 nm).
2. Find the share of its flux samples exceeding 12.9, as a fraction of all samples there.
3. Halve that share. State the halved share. 0.10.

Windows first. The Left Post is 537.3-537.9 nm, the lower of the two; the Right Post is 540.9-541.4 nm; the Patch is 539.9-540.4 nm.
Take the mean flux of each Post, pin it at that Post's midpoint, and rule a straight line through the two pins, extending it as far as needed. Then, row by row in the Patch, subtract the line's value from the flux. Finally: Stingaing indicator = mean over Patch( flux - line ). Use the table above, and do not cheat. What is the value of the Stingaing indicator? 0.1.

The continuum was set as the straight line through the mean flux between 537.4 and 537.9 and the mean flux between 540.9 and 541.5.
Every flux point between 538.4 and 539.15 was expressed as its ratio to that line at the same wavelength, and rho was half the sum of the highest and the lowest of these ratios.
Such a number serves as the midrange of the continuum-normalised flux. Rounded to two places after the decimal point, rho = 0.97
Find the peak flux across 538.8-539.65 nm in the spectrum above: 12.67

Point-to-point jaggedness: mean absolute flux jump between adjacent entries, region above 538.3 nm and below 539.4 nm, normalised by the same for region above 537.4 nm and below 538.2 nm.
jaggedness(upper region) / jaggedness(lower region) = 0.67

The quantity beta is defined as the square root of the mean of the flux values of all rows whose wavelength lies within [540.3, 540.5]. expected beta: 3.46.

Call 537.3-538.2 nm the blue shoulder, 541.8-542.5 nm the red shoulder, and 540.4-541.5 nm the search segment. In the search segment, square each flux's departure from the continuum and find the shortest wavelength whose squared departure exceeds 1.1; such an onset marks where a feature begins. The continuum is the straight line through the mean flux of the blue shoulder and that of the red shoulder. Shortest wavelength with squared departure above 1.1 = 540.458 nm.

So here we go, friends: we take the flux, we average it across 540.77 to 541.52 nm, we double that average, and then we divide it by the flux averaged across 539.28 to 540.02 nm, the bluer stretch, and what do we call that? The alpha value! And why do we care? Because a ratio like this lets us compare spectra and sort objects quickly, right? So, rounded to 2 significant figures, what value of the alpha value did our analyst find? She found 2.1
